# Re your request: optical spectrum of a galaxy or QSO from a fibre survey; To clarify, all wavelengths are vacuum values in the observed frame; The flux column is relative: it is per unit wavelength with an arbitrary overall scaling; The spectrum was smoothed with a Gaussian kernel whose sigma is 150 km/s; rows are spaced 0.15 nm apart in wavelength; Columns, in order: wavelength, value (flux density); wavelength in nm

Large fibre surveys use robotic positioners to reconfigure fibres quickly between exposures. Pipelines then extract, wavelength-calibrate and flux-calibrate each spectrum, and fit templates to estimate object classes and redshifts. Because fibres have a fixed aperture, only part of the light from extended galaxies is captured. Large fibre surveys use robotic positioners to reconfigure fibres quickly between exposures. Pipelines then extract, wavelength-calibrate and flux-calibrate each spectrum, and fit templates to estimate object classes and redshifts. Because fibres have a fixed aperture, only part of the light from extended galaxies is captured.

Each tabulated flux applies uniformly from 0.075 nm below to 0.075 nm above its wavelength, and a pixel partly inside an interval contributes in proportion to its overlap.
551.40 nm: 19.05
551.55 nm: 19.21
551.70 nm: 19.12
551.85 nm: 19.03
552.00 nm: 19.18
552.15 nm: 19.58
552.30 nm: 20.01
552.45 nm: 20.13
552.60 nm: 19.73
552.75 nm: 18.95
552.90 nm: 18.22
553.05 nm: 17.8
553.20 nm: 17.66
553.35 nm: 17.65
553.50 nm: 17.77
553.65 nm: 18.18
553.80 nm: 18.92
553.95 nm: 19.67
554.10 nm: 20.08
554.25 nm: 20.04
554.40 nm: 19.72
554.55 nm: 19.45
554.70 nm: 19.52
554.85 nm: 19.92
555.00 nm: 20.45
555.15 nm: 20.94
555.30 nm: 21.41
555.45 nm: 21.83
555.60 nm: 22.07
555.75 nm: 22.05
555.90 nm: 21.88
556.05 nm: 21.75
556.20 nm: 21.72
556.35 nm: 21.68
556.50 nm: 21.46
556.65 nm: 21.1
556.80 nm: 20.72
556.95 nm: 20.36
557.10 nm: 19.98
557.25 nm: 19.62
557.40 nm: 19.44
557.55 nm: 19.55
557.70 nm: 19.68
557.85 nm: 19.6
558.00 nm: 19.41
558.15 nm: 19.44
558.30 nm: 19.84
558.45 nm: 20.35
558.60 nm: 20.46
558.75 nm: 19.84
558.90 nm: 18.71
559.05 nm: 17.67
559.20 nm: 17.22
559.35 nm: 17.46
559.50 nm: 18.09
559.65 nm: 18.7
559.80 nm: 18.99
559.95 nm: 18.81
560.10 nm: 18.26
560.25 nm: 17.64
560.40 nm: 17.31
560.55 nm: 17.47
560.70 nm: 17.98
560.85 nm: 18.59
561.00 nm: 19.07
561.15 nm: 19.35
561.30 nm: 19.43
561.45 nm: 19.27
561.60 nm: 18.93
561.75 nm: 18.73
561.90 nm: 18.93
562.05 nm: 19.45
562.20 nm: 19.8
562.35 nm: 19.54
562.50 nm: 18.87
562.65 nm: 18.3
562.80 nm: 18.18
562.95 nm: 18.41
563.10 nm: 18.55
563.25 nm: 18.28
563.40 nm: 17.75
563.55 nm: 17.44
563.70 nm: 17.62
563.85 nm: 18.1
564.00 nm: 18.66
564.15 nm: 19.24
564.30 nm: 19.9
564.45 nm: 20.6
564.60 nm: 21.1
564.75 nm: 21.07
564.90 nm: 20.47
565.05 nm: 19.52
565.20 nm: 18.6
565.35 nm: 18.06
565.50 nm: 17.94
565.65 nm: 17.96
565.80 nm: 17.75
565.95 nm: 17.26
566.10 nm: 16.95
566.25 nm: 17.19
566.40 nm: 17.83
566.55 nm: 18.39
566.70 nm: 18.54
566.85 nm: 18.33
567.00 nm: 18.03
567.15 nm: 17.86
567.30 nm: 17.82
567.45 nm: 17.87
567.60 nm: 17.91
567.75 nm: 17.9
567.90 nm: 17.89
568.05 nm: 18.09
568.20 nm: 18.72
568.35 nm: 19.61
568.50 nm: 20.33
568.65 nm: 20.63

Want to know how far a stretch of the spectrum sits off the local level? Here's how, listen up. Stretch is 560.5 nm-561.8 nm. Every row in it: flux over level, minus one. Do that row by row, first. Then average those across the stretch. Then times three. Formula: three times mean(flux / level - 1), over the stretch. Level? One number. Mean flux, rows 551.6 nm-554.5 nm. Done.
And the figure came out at -0.04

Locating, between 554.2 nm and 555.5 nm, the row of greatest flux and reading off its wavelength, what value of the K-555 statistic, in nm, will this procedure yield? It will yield 555.45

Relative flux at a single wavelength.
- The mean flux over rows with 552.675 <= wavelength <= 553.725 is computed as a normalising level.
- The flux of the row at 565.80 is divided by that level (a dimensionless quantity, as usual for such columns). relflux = 0.984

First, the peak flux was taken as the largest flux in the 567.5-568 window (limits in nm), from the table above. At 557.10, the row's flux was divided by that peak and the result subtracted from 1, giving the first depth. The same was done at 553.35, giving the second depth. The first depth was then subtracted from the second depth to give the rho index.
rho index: 0.13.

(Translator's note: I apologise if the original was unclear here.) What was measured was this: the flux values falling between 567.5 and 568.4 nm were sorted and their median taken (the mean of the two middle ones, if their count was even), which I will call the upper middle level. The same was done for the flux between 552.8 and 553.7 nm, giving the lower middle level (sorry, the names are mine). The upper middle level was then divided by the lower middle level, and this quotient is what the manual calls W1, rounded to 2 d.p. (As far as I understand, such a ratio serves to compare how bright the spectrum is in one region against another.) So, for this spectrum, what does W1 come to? 1.01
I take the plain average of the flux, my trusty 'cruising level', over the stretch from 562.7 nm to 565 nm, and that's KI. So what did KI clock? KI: 19.0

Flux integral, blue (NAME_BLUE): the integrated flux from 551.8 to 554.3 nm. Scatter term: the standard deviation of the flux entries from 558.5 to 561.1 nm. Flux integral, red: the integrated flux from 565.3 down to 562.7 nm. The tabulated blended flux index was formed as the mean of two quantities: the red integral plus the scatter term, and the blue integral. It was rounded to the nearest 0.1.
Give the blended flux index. 48.9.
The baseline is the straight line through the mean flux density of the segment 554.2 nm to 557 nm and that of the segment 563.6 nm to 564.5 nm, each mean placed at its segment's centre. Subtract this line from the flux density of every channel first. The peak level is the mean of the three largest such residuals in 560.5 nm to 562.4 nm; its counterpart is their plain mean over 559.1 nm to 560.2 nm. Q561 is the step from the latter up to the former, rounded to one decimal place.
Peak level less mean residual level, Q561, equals 2.0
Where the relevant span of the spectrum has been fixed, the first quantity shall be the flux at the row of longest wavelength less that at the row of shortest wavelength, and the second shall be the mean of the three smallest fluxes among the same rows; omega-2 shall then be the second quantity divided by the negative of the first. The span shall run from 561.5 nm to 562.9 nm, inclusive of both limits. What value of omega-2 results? 25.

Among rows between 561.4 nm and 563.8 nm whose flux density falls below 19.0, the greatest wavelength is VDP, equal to 563.70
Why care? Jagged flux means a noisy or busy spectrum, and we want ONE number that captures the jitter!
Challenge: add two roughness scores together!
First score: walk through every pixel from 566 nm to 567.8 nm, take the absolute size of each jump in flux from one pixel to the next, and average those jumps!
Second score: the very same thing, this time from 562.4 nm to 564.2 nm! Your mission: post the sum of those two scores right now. 0.58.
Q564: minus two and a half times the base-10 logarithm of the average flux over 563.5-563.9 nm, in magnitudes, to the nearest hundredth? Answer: -3.12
